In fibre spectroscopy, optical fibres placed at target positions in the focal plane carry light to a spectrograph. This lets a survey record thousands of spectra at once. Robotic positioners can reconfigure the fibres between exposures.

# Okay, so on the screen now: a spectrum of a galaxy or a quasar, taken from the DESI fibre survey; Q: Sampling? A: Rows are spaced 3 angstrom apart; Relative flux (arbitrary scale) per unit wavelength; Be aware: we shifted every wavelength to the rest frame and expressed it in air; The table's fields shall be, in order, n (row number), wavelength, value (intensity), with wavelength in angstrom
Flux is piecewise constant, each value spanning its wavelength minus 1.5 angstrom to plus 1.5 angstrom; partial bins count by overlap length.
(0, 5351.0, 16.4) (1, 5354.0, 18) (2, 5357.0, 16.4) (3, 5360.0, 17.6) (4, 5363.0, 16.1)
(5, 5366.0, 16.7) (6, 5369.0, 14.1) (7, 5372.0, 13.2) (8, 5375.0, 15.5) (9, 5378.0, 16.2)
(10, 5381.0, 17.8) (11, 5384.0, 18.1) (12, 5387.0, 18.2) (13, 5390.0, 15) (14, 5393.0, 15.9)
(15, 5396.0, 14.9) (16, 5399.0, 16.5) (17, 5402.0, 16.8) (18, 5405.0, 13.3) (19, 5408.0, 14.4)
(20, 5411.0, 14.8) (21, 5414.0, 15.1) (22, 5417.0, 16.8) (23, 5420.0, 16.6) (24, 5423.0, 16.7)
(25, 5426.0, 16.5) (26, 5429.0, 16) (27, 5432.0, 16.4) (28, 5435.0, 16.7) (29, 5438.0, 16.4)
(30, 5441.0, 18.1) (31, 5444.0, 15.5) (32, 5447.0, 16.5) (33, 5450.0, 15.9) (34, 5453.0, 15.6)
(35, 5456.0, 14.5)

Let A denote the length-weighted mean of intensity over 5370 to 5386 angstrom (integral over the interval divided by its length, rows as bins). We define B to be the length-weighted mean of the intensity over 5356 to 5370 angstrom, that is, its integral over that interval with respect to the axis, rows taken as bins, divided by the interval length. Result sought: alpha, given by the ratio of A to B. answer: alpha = 0.99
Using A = 16.2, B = 16.2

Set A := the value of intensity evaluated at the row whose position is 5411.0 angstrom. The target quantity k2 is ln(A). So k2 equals 2.69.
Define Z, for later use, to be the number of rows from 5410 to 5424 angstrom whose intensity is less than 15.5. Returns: 2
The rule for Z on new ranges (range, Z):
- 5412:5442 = 1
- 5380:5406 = 3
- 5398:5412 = 3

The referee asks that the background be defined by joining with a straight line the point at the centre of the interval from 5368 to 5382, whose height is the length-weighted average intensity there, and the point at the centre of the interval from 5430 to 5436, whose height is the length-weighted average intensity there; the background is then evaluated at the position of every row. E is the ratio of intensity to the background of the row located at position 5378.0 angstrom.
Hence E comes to 1.05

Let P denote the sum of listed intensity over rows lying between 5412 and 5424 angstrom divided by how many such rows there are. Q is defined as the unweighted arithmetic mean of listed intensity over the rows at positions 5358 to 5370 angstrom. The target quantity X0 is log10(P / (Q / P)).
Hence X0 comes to 1.22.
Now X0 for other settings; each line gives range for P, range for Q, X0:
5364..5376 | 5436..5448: 1.12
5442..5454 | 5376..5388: 1.16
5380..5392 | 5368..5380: 1.31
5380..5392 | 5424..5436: 1.26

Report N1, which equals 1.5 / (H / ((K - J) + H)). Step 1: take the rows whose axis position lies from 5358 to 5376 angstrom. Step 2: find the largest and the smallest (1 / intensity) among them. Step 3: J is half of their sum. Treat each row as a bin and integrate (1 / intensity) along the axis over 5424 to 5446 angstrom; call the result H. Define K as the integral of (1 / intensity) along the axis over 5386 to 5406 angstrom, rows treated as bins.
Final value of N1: 2.9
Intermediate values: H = 1.33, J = 0.066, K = 1.3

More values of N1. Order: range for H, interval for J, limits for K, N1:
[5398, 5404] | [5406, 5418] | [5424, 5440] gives 5.2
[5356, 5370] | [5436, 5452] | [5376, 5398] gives 3.7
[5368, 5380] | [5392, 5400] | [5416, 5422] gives 2.0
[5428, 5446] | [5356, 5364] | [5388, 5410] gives 3.4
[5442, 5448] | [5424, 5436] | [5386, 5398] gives 4.3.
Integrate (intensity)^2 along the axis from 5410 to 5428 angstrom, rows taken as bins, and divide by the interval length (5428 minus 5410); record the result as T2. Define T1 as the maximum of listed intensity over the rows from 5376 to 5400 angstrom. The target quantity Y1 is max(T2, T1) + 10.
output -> 270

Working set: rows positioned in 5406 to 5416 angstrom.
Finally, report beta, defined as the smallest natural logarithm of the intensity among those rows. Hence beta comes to 2.67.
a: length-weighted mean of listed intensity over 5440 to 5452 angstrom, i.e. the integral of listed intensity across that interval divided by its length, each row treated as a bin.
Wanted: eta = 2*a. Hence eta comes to 32.8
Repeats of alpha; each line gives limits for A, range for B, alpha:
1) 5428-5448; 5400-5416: 1.10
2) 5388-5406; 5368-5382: 1.01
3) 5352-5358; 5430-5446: 1.04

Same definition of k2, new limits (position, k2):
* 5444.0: 2.74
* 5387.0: 2.90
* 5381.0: 2.88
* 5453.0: 2.75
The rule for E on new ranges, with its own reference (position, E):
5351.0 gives 1.11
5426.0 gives 1.01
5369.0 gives 0.93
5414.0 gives 0.94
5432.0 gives 1.00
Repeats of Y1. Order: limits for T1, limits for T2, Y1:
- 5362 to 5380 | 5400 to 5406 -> 248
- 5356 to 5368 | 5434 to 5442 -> 300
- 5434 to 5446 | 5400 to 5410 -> 235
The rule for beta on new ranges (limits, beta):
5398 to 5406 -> 2.59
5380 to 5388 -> 2.88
